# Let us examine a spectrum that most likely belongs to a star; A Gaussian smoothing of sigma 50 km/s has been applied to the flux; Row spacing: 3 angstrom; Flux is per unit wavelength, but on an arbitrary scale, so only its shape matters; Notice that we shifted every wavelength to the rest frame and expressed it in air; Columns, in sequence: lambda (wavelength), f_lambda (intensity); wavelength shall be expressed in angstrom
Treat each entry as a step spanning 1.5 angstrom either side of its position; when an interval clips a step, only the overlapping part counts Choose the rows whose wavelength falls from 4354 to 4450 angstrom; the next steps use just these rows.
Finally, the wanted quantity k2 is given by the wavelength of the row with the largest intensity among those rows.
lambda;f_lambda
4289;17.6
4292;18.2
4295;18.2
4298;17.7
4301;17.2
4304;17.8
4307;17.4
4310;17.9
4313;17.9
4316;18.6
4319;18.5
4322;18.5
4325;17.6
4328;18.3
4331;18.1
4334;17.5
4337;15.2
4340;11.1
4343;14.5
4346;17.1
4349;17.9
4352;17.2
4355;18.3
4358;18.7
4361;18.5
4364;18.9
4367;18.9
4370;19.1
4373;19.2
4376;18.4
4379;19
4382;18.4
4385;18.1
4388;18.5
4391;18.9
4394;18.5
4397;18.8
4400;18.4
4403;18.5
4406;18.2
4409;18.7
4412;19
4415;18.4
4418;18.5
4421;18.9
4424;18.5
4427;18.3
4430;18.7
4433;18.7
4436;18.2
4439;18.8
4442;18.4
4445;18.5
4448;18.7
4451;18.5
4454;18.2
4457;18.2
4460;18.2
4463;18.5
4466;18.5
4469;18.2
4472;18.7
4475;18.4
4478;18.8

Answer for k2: 4373 angstrom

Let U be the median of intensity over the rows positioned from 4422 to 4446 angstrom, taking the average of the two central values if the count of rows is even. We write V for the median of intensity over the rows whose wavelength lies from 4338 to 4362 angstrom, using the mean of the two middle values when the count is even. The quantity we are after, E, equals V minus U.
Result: -0.95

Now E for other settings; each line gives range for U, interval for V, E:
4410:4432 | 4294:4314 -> -0.70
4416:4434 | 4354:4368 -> 0.10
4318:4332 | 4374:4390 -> 0.10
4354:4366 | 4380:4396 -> -0.10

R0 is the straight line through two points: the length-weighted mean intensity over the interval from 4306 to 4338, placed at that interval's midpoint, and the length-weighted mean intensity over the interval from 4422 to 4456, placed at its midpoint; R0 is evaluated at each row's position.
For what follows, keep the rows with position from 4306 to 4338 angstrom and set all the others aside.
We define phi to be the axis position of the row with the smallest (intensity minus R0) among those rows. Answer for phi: 4337 angstrom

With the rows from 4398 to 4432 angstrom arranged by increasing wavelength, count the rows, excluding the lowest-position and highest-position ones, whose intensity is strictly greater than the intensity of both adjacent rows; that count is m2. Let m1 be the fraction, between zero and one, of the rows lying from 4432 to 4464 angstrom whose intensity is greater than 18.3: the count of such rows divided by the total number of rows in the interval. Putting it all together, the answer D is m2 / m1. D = 4.7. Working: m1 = 0.6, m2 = 3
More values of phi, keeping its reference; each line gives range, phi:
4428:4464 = 4460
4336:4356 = 4340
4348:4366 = 4352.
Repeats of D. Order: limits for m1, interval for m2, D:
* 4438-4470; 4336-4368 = 3.1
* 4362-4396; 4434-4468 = 2.2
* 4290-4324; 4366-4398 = 11.0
